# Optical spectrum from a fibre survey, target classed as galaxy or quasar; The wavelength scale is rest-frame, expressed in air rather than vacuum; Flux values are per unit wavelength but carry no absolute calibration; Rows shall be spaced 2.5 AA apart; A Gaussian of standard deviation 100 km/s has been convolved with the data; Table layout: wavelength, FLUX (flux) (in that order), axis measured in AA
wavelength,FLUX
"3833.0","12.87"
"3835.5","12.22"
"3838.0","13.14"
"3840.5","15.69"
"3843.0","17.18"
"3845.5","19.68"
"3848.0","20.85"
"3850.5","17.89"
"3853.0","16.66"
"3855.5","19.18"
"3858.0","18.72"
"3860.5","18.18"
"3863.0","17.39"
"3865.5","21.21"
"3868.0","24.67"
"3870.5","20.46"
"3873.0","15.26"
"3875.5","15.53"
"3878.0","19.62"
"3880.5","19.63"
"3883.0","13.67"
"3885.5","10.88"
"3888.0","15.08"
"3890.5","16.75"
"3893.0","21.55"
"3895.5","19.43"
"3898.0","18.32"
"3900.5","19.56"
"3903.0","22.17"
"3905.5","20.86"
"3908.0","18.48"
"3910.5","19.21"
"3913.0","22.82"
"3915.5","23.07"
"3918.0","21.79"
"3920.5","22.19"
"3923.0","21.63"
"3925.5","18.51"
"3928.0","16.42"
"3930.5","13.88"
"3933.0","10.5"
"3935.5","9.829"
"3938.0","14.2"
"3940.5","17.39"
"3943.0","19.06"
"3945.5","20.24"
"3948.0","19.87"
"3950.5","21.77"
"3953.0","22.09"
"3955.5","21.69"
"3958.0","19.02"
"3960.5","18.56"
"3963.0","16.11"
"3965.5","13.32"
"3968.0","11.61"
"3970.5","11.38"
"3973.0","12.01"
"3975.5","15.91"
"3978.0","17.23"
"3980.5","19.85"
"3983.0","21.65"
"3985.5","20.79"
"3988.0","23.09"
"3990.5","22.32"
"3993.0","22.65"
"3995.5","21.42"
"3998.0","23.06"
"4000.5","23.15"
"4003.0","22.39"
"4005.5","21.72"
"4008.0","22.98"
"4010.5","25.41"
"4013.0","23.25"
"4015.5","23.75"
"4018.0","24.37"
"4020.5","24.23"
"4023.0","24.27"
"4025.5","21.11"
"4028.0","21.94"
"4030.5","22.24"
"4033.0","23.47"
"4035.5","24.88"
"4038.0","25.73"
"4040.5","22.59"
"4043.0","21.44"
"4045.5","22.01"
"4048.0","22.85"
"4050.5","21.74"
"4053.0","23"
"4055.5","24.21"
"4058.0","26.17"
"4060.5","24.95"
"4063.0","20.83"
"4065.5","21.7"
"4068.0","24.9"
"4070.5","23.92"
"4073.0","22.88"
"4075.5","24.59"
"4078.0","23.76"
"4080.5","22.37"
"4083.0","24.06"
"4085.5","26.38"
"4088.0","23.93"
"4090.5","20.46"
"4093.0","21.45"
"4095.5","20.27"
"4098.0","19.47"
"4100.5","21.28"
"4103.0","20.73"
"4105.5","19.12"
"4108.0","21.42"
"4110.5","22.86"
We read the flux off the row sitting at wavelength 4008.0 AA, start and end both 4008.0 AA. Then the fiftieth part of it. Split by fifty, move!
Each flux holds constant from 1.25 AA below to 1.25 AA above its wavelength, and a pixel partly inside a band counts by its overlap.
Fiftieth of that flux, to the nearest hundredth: 0.46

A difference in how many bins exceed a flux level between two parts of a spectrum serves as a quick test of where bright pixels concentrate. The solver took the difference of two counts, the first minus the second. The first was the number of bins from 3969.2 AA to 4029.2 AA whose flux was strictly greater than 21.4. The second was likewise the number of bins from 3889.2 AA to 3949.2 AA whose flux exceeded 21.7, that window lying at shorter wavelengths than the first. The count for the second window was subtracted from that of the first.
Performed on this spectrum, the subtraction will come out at 12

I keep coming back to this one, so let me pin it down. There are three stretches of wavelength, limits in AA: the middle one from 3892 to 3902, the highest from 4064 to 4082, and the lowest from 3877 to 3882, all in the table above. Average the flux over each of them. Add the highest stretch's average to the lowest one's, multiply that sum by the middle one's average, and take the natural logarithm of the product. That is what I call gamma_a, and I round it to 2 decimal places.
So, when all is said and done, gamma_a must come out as 6.74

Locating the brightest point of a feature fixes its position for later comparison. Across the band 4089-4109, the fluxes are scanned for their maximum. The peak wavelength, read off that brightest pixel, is 4093.0 AA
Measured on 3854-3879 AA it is 3868.0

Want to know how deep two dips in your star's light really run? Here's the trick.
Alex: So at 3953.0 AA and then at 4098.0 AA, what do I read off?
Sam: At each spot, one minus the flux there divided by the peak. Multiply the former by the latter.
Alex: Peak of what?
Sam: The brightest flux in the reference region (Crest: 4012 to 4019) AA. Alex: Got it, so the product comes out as 0.019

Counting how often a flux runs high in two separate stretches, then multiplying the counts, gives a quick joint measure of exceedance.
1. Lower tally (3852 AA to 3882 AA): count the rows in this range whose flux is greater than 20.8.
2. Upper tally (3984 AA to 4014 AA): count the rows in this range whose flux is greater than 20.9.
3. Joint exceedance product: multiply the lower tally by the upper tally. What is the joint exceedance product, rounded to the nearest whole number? 22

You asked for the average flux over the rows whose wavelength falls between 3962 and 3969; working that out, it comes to 14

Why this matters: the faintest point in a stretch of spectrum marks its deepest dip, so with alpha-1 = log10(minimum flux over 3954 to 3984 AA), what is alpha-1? 1.06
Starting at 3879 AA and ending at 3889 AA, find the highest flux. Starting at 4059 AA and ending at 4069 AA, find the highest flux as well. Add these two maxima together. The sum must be 44.6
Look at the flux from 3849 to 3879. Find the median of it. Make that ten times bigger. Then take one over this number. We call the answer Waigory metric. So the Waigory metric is 0.0054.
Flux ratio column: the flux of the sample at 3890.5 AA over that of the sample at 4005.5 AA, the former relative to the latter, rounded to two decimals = 0.77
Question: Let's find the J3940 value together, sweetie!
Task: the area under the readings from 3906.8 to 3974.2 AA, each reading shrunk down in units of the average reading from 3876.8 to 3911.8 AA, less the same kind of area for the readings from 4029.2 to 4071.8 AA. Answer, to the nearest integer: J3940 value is 11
